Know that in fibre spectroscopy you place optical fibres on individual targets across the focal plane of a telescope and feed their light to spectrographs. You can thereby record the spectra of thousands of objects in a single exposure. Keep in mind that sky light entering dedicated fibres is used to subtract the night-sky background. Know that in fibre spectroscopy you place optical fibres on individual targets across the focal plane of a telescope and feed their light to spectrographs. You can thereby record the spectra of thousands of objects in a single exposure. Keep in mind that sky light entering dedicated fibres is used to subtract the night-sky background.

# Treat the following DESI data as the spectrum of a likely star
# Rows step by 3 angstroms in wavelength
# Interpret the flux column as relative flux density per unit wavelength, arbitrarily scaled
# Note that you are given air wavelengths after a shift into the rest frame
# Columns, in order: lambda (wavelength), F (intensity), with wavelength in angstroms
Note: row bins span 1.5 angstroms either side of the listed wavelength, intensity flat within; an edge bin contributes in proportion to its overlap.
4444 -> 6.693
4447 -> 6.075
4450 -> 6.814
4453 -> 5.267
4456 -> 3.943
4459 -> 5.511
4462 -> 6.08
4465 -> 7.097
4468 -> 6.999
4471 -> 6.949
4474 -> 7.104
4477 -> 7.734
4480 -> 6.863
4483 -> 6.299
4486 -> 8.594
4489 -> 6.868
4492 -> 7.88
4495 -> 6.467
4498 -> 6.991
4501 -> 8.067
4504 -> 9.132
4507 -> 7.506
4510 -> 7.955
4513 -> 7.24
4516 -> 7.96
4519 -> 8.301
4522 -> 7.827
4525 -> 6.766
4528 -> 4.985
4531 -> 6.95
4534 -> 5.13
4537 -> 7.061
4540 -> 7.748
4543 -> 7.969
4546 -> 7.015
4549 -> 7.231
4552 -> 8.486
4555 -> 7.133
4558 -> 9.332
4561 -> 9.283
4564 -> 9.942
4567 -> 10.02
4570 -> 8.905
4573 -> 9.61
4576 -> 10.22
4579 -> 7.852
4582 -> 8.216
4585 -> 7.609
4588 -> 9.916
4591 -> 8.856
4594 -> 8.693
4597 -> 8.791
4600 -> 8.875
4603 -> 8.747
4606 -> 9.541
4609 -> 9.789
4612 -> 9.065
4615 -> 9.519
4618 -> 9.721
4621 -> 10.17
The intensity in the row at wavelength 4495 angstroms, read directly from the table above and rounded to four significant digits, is 6.467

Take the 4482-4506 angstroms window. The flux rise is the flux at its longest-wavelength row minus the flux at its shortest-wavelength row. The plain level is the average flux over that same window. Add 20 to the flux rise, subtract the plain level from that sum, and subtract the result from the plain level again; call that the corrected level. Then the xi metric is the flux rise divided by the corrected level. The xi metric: -0.37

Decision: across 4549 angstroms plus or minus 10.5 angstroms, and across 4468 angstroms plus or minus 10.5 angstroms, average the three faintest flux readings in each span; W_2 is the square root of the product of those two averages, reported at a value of 6.64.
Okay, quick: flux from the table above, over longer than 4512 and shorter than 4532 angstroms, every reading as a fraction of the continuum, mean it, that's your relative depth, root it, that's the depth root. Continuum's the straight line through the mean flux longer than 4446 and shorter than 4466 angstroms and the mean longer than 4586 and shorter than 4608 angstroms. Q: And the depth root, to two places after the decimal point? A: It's 0.99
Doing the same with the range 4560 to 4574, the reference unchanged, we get 1.07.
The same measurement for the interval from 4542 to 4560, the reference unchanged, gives 0.99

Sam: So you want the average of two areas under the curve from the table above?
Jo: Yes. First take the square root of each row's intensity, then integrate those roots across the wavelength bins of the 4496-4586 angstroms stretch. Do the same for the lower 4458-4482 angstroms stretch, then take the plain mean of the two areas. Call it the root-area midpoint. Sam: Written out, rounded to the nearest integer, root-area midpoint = 158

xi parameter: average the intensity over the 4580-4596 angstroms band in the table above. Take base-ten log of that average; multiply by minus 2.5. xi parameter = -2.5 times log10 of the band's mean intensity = -2.34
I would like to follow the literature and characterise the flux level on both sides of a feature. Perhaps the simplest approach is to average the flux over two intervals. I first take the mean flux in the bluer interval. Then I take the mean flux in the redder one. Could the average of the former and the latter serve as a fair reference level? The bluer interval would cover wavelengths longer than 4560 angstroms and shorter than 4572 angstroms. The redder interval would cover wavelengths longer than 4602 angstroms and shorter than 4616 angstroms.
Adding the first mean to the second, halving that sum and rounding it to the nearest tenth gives 9.4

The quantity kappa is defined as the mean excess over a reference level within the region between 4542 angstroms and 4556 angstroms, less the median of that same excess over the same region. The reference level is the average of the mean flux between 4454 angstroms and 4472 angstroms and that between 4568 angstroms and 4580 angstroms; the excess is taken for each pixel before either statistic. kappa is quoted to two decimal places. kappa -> 0.34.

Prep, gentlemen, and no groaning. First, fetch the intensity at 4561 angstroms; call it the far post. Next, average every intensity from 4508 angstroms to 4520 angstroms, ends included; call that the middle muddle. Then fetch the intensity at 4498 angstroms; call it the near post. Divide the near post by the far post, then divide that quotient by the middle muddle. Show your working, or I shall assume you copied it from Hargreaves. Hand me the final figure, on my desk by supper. 0.10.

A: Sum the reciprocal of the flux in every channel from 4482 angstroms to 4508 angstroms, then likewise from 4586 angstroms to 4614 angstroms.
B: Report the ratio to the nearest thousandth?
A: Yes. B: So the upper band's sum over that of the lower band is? 0.814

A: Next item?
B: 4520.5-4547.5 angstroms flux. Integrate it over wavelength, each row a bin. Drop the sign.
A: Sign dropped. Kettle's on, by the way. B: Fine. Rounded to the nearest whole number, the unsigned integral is 184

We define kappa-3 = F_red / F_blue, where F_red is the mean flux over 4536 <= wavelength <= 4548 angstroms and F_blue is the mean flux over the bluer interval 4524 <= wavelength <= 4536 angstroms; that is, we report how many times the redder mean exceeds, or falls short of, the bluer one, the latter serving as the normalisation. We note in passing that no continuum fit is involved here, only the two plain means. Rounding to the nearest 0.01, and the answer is 1.25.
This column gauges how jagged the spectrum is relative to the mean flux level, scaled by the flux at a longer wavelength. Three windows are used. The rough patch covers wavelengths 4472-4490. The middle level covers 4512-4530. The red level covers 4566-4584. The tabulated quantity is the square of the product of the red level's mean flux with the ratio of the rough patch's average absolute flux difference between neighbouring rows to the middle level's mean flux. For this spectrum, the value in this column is 2.4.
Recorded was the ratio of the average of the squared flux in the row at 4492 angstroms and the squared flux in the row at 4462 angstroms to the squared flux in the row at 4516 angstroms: 0.78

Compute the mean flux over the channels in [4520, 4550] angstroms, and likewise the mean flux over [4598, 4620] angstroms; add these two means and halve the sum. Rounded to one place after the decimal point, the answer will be 8.1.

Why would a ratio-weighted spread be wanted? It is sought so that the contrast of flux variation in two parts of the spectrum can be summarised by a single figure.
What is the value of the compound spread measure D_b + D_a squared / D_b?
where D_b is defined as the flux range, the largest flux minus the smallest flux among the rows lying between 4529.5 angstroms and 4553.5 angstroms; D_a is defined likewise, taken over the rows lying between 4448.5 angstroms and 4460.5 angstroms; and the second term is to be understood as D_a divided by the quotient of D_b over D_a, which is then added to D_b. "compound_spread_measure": 6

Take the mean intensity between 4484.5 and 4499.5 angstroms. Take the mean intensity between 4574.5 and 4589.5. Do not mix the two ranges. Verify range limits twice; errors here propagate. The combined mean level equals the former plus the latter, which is 16.1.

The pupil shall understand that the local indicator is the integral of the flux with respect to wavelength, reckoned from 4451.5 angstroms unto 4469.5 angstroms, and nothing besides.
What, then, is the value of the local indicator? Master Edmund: 105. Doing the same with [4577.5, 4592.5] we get 127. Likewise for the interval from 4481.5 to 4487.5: 45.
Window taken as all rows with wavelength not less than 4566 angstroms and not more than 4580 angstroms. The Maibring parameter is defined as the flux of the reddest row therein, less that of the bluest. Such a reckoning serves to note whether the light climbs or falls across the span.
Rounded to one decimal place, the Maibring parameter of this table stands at -2.2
